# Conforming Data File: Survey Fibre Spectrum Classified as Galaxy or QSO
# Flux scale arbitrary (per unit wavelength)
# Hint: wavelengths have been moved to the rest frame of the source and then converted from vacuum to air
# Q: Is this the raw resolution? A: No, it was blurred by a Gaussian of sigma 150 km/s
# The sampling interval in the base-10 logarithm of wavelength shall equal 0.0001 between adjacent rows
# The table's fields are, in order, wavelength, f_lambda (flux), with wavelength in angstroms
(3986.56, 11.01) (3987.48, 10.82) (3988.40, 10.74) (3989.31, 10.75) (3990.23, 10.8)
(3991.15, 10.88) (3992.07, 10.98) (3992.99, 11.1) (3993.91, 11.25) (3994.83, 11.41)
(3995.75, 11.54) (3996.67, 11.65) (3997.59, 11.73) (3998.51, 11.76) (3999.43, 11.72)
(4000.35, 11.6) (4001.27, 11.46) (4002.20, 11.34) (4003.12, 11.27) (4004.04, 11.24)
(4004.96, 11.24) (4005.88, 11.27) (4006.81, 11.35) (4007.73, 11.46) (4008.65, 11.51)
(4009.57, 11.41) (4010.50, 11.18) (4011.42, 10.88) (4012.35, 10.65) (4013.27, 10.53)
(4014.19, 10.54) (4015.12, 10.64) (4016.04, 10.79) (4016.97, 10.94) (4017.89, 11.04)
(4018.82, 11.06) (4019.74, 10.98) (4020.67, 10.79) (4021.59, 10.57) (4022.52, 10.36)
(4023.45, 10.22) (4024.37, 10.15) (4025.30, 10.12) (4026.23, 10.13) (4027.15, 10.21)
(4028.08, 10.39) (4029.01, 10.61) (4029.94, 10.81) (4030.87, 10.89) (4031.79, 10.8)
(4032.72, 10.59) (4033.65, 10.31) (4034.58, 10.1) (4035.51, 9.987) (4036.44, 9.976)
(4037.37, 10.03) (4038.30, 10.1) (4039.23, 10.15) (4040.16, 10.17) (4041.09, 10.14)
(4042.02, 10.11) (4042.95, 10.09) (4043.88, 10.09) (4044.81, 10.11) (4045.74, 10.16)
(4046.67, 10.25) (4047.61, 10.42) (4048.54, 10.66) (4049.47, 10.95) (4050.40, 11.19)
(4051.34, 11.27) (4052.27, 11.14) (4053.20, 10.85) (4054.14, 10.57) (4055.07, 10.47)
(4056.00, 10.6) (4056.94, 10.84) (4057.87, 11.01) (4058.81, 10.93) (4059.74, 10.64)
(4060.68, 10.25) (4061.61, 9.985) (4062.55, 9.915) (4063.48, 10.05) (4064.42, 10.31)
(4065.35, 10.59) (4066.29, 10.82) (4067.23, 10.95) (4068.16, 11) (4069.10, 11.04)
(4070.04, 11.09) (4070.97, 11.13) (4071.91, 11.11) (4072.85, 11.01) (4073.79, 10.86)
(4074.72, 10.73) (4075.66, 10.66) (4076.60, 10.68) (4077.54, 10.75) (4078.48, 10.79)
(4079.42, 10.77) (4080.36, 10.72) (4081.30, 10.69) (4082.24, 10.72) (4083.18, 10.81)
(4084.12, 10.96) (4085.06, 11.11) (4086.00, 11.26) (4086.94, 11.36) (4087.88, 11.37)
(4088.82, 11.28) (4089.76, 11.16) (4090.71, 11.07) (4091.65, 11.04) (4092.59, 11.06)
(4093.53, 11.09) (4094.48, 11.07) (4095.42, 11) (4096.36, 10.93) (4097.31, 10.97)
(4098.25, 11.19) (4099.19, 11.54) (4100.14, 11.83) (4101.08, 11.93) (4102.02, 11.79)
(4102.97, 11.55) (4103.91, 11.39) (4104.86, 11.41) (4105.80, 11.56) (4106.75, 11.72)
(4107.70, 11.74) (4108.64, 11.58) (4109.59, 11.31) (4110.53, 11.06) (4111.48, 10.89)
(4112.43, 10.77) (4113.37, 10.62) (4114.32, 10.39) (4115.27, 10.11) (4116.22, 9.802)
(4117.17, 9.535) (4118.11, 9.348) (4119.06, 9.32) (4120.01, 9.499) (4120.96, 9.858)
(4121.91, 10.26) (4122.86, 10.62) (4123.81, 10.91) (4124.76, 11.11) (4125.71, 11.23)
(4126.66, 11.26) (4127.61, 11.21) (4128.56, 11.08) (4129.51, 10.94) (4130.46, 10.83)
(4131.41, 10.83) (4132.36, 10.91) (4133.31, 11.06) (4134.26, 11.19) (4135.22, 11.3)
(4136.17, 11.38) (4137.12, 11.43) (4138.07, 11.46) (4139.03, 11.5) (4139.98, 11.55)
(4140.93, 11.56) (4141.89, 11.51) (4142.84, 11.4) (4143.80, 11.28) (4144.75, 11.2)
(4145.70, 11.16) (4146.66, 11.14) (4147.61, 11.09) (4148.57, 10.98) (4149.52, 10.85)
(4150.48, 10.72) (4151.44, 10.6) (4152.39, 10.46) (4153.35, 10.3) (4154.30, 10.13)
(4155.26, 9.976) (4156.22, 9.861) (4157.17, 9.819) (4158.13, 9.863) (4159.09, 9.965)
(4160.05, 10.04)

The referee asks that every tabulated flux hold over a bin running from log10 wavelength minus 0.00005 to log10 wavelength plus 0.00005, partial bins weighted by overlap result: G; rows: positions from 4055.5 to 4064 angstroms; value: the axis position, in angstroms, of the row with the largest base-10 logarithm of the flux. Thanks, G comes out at 4057.87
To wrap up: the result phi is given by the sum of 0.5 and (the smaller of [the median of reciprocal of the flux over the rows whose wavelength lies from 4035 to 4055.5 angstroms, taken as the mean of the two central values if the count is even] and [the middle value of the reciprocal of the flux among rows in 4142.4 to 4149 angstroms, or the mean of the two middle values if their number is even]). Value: 0.590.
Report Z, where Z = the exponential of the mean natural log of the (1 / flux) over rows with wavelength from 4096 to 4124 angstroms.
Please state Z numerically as 0.0924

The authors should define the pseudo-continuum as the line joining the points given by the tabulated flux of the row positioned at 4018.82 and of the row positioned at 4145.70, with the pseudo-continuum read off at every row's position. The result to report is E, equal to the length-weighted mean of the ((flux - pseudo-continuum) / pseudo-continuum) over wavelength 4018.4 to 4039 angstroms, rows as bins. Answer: -0.06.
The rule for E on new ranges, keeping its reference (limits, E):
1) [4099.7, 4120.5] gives -0.02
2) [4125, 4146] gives 0.01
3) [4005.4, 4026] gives -0.02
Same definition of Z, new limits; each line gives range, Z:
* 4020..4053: 0.0962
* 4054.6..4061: 0.0937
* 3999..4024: 0.0907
